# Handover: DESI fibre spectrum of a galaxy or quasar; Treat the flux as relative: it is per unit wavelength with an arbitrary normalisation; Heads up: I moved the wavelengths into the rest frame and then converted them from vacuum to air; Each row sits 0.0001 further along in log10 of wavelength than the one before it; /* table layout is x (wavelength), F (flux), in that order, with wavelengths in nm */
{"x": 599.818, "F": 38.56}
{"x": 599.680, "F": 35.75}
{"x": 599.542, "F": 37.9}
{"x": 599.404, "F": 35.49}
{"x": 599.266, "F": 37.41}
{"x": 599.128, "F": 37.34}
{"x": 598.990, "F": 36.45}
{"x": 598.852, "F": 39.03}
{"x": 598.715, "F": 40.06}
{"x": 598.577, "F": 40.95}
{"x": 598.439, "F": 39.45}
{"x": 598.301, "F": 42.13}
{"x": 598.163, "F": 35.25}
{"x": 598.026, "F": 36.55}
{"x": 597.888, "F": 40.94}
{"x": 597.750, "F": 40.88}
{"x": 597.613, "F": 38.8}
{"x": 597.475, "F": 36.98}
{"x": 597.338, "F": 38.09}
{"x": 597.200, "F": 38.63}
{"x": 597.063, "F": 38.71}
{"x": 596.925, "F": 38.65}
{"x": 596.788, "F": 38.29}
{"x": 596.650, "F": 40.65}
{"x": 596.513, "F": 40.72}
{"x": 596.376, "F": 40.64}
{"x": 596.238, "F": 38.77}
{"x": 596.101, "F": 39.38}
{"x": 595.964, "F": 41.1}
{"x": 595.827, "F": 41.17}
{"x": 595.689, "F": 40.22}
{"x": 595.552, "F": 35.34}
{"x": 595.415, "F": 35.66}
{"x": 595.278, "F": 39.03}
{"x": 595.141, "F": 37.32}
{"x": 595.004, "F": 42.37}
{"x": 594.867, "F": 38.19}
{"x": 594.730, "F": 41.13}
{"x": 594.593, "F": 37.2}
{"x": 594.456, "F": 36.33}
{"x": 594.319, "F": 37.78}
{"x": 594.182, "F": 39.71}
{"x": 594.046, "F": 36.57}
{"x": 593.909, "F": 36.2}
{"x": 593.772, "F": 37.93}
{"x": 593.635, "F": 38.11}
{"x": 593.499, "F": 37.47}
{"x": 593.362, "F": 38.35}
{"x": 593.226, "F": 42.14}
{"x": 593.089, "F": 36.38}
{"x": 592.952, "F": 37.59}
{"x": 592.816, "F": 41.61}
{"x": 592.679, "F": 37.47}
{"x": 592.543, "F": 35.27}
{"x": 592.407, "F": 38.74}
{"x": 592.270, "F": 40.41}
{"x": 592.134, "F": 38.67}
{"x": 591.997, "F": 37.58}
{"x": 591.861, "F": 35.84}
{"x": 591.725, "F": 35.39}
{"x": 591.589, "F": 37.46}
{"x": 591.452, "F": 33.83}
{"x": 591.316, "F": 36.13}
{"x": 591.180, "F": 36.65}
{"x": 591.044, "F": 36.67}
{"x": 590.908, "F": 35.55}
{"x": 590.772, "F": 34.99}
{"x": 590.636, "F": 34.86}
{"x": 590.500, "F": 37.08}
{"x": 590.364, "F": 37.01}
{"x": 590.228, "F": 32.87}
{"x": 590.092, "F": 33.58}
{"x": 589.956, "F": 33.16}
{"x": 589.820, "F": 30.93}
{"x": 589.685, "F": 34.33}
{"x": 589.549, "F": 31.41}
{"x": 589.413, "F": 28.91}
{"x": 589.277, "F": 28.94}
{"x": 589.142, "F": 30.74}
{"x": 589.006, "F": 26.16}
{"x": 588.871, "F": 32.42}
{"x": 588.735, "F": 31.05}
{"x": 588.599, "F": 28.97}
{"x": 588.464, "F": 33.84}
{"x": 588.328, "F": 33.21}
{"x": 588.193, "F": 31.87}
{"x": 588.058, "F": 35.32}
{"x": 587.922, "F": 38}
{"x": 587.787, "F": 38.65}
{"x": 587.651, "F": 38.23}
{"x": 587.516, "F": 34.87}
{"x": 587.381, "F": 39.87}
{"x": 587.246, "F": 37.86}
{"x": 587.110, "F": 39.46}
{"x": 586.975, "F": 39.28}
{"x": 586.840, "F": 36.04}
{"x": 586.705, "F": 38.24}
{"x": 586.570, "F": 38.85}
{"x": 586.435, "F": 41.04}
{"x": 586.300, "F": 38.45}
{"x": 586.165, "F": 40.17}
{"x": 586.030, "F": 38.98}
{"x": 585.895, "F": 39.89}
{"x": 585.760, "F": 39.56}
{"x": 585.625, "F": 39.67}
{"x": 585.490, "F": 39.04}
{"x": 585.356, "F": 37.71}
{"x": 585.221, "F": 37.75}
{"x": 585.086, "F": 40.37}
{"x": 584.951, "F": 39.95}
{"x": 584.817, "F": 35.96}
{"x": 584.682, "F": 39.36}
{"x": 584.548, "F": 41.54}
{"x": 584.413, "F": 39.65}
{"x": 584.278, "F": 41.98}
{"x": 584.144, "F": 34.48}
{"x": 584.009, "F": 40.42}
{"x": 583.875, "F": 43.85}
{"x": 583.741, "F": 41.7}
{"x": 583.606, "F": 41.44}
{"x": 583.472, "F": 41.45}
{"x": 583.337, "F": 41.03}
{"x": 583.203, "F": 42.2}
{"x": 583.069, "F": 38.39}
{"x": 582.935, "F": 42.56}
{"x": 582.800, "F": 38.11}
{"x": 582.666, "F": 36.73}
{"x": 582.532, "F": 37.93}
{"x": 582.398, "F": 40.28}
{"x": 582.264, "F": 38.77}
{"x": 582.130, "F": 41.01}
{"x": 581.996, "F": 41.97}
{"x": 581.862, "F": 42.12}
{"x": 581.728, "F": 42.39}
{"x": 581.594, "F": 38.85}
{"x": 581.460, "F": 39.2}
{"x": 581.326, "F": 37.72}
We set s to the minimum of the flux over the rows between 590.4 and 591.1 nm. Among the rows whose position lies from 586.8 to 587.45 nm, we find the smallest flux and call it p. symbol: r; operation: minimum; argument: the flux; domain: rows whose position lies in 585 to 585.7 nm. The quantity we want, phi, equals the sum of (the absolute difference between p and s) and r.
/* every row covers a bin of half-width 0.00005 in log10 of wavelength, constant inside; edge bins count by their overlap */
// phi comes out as 38.9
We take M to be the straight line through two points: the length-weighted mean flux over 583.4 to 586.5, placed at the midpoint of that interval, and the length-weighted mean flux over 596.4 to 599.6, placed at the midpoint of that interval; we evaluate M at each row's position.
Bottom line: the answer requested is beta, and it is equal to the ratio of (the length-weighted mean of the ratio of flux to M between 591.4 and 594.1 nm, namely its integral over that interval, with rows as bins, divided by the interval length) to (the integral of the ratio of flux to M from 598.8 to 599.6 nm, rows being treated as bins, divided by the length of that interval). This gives 1.00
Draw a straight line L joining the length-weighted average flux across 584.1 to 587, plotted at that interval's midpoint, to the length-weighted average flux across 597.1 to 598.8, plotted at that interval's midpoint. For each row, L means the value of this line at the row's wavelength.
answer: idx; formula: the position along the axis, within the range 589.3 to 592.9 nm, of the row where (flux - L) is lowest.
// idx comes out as 589.413 nm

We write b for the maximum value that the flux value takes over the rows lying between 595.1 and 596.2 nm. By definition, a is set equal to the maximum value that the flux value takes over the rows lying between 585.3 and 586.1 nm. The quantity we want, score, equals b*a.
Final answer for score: 1642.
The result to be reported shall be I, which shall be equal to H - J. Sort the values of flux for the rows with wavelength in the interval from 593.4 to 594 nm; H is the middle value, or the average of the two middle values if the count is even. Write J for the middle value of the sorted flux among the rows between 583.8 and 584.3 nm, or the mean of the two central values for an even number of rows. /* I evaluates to -3.5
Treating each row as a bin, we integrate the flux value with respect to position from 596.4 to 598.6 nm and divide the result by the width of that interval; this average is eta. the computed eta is 39.1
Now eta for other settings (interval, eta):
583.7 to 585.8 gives 39.5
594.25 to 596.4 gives 38.8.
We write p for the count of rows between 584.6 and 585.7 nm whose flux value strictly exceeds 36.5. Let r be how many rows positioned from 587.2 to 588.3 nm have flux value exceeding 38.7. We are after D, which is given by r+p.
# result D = 8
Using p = 7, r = 1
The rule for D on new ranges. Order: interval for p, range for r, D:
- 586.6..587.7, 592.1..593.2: 9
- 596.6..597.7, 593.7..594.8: 10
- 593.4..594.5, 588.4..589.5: 6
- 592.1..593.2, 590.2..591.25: 6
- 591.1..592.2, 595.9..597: 10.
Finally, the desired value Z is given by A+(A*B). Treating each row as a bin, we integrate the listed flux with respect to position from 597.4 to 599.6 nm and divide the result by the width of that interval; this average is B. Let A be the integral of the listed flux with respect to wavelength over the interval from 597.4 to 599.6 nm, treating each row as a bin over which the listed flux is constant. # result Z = 3344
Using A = 84.7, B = 38.5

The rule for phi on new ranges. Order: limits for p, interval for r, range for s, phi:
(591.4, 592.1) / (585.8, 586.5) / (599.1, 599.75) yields 40.1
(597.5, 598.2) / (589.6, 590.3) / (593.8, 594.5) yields 31.9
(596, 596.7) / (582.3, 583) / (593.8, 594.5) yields 39.3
